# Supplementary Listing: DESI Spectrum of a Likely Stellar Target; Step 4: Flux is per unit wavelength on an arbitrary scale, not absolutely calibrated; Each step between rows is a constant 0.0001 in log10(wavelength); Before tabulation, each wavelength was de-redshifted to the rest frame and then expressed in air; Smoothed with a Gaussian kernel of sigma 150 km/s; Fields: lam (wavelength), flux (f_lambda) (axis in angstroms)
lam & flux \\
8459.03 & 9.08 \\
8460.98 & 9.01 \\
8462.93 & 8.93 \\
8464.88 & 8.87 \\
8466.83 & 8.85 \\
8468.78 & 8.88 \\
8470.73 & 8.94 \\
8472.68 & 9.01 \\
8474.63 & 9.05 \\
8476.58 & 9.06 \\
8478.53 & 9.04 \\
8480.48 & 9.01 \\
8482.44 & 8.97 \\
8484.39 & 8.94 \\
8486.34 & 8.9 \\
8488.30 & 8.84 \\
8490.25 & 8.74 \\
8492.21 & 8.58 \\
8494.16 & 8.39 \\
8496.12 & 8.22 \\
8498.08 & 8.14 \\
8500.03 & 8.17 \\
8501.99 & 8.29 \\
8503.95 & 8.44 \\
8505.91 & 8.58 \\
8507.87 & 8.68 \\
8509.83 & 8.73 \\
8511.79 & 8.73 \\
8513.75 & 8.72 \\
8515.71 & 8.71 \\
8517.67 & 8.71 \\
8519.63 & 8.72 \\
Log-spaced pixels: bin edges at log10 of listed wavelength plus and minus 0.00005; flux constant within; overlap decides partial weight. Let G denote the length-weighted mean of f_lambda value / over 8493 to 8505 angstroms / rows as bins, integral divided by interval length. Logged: 8.28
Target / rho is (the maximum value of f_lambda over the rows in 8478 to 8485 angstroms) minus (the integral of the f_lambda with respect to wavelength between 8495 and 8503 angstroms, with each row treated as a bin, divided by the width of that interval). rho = 0.8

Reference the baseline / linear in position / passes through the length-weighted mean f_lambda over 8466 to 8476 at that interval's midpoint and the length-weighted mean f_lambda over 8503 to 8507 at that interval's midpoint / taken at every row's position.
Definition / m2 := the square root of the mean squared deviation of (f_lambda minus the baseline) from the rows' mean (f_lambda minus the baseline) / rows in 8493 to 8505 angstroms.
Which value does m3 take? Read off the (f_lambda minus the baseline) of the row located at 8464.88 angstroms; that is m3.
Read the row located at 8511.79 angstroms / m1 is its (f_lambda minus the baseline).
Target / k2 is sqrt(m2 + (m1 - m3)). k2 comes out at 0.8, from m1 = 0.310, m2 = 0.127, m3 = -0.2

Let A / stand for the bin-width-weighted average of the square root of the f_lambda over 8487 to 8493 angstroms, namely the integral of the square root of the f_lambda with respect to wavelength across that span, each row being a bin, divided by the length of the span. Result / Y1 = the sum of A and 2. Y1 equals 4.95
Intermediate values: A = 2.95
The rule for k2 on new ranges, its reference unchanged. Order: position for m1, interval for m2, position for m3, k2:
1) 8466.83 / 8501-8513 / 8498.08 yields 0.7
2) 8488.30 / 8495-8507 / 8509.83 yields 0.2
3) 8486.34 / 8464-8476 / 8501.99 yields 0.7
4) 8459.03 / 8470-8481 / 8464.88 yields 0.5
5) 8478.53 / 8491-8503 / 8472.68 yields 0.5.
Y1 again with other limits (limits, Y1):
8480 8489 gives 4.99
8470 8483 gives 5.00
